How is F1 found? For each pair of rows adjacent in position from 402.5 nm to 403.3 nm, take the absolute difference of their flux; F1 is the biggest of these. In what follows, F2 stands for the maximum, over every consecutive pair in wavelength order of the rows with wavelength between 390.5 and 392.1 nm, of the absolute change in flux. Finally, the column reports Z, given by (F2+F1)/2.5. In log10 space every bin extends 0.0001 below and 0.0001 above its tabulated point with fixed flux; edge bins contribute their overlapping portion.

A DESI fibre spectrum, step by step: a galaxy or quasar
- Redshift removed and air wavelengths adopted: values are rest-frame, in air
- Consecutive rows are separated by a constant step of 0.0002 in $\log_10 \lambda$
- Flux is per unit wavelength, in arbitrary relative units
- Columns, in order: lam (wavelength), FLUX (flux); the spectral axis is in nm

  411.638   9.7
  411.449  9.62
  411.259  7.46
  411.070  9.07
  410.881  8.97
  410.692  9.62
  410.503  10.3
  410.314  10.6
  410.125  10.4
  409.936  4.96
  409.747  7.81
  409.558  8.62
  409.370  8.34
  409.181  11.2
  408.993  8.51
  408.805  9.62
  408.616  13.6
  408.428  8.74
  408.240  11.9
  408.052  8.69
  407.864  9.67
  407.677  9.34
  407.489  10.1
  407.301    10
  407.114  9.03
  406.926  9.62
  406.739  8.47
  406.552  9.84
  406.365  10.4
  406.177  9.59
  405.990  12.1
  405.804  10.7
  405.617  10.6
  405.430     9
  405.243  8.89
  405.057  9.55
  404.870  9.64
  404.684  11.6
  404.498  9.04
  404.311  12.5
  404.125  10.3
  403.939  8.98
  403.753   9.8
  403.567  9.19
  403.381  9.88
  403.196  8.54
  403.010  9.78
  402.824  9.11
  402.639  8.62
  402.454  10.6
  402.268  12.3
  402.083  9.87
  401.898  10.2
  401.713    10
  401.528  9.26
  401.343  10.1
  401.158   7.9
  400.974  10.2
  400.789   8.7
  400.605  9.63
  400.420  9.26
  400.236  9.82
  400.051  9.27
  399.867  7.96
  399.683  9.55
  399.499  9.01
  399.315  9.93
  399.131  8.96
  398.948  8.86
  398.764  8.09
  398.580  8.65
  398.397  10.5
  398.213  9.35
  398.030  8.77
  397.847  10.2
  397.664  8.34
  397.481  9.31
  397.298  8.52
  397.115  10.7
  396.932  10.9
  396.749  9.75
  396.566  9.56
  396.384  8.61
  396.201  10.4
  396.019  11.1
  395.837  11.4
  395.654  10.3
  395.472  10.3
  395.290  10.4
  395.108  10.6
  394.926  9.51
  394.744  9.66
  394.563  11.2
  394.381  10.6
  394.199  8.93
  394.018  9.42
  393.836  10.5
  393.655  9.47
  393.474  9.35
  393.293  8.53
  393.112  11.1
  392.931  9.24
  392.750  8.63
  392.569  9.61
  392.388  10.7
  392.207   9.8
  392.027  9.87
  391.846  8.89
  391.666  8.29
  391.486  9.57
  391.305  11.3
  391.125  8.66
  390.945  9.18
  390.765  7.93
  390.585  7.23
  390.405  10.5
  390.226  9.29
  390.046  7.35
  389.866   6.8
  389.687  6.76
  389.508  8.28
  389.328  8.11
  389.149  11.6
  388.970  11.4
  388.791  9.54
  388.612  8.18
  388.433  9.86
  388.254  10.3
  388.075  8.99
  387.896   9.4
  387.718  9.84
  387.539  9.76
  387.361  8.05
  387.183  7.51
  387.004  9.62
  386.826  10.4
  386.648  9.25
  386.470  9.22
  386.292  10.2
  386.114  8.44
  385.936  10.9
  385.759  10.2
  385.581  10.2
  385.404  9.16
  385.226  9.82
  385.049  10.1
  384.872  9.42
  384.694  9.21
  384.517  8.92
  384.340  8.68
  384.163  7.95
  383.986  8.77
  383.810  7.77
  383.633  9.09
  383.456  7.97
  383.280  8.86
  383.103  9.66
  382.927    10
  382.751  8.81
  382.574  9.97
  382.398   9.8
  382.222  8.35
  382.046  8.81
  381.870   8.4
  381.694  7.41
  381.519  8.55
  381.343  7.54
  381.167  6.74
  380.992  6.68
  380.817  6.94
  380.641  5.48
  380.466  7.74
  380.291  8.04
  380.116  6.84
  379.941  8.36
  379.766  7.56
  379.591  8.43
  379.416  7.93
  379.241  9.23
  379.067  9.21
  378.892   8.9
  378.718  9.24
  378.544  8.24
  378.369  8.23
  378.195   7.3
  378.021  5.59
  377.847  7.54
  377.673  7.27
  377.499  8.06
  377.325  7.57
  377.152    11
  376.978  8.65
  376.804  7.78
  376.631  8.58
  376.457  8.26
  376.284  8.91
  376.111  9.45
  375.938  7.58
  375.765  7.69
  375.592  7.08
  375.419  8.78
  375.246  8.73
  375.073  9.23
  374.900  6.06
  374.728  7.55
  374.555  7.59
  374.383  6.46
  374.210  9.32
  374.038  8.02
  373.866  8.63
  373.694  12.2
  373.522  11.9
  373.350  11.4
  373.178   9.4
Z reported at 1.55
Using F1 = 1.2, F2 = 2.6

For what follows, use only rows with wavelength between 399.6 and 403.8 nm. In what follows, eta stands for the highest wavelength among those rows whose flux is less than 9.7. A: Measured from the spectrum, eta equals 403.567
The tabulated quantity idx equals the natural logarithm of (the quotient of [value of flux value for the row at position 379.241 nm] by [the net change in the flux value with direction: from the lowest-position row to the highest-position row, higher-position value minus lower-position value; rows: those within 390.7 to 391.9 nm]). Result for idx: 2.26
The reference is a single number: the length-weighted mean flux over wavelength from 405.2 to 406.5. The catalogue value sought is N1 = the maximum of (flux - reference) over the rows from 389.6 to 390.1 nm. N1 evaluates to -2.9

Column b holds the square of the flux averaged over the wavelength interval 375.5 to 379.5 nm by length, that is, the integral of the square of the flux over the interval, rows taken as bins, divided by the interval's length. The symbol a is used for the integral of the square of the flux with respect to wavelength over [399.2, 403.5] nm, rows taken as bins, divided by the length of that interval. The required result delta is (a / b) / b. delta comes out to 0.0194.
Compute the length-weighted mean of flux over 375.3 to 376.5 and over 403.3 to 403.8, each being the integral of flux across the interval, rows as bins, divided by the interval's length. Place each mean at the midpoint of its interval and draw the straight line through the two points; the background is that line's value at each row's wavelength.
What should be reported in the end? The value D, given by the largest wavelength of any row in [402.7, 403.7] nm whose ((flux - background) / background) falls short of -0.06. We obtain 403.196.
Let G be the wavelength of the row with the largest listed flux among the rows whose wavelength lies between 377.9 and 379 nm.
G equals 378.718 nm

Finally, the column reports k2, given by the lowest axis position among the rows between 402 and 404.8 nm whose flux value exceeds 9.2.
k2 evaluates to 402.083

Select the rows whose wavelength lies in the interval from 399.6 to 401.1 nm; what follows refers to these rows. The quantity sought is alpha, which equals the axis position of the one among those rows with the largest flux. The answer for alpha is 400.974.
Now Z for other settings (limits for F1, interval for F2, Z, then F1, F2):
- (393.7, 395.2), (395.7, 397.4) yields 1.54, 1.7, 2.2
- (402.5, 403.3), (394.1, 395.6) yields 1.16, 1.2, 1.7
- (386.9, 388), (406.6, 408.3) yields 2.13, 2.1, 3.2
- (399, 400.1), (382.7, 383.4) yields 1.11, 1.6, 1.2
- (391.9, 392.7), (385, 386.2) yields 1.42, 1.1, 2.5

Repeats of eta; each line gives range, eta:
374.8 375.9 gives 375.765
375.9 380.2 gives 380.116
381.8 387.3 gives 387.183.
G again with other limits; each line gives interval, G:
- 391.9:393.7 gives 393.112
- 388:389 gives 388.970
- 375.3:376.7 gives 376.111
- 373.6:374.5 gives 373.694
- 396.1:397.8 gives 396.932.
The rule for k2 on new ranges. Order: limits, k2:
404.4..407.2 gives 404.684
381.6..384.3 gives 382.398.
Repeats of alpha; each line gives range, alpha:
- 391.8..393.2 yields 393.112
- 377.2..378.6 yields 378.544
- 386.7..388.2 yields 386.826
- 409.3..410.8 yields 410.314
